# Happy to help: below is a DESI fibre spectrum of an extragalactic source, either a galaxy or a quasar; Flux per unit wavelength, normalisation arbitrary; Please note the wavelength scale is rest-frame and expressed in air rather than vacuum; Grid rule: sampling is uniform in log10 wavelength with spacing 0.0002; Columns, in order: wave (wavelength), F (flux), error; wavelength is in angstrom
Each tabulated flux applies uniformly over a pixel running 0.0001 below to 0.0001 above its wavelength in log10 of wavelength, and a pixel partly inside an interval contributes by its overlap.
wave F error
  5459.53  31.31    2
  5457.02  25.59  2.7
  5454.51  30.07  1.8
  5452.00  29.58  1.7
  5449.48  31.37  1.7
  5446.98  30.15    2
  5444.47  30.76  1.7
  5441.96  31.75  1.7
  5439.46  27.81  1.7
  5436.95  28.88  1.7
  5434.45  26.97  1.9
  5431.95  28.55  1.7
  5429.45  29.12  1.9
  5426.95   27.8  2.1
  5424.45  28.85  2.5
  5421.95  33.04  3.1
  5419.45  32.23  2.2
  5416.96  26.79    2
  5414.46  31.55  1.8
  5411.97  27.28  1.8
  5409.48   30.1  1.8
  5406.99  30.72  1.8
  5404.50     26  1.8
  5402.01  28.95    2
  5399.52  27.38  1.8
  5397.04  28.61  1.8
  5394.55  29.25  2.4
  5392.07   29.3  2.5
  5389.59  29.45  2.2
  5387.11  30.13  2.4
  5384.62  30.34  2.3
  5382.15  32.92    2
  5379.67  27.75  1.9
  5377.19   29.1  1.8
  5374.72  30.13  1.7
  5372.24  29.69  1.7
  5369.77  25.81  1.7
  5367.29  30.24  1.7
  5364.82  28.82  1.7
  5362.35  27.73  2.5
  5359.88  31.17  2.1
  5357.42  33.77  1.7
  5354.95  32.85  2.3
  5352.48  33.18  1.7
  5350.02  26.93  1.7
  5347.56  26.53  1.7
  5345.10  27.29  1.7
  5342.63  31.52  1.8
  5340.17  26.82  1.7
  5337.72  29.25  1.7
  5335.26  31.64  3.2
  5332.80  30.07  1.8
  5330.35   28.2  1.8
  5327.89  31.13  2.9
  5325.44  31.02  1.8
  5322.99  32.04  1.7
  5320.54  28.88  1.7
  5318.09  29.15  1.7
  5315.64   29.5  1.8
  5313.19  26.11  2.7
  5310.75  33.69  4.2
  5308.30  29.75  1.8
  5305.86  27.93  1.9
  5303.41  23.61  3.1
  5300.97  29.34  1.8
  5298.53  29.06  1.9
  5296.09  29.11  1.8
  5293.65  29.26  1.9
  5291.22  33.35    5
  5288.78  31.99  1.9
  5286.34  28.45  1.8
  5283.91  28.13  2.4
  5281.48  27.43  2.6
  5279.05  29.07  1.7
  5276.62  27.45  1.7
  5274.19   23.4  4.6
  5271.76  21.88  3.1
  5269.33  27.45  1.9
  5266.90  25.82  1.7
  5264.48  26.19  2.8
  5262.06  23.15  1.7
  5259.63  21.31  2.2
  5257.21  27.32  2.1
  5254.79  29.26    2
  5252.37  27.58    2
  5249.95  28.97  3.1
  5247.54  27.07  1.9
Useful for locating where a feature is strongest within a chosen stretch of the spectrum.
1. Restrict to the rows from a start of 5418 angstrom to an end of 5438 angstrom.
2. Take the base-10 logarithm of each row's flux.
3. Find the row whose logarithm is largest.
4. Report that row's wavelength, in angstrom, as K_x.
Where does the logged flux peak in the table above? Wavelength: 5421.95 angstrom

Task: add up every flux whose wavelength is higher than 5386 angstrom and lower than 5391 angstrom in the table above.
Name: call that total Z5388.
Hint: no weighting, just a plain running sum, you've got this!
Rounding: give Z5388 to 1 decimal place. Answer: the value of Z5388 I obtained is 59.6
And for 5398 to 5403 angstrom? 56.3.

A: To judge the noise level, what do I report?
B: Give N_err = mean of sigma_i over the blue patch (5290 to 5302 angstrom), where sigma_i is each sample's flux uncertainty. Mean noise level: 2.5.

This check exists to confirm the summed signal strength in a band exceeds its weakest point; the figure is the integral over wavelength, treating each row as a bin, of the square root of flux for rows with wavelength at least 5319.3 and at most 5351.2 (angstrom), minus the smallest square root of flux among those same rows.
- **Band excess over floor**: 168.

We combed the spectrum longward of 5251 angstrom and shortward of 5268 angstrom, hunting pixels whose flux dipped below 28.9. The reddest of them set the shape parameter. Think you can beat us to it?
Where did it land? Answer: 5266.90 angstrom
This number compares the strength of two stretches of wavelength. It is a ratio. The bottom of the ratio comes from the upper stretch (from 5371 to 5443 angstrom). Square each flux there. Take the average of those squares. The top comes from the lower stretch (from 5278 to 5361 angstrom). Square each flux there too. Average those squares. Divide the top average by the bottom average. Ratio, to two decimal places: 1.02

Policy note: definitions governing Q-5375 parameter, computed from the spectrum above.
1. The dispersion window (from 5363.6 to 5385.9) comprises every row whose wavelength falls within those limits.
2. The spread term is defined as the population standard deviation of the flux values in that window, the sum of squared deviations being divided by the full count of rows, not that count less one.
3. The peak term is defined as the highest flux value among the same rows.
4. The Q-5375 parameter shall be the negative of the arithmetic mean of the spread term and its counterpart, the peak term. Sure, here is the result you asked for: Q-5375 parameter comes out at -17.4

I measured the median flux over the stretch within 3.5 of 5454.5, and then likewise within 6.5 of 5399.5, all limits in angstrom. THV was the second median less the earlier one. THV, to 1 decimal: -1.0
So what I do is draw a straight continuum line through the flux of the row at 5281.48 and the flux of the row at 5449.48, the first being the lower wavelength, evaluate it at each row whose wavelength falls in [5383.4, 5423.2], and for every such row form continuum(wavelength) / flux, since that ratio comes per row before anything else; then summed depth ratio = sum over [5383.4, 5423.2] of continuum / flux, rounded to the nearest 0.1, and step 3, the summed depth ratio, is 16.5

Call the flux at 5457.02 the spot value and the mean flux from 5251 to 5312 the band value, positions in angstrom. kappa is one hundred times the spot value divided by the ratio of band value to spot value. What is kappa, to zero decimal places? 2369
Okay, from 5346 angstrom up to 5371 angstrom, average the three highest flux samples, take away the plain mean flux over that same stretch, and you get 3.6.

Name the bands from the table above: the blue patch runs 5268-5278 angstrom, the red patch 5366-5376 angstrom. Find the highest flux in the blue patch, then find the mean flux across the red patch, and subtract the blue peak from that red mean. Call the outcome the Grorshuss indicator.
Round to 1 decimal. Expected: 1.5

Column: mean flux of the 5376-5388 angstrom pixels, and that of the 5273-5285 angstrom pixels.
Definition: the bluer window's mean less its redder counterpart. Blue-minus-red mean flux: -3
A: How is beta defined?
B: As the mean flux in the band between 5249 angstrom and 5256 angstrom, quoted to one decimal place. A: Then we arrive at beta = 28.6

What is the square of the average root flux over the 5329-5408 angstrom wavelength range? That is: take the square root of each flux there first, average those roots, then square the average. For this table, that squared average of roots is 29.4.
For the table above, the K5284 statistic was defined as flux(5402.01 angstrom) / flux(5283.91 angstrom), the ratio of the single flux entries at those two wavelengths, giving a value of 1.03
